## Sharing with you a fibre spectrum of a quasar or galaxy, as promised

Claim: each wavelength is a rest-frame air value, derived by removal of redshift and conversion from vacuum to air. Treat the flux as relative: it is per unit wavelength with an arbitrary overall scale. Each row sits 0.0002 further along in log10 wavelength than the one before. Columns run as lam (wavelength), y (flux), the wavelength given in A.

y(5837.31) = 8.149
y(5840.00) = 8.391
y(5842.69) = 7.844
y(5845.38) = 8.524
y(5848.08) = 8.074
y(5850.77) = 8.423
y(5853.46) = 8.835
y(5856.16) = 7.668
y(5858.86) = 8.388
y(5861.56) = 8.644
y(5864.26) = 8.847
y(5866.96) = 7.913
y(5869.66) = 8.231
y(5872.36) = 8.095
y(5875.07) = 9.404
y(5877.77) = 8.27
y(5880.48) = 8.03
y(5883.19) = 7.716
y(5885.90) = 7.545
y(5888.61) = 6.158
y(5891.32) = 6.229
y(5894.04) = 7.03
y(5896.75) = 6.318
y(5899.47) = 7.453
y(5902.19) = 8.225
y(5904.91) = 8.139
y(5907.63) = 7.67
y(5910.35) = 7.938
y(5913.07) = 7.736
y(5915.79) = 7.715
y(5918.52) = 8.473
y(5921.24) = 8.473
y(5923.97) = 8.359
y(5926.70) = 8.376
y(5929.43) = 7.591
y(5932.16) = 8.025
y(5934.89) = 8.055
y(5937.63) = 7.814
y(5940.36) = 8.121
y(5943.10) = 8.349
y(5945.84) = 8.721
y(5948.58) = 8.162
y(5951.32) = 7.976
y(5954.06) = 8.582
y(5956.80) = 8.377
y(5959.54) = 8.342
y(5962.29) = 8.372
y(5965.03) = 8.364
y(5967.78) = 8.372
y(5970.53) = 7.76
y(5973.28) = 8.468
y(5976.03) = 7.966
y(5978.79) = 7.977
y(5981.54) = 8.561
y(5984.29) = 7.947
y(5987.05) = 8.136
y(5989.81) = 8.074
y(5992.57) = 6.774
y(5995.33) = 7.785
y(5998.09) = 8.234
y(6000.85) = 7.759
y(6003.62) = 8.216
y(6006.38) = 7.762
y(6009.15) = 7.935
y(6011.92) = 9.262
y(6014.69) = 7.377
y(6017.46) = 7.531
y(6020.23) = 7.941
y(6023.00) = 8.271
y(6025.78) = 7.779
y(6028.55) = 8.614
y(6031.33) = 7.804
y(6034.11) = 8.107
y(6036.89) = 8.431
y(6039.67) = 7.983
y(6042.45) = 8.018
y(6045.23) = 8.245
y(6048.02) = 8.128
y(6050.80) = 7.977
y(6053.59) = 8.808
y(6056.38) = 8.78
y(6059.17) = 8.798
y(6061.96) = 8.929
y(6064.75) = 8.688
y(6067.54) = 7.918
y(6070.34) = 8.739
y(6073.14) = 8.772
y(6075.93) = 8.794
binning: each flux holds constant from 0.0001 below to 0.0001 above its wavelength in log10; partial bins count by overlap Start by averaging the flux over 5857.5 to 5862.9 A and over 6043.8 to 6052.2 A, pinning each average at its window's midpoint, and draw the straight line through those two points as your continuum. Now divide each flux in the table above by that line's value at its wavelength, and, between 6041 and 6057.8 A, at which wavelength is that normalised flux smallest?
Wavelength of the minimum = 6050.80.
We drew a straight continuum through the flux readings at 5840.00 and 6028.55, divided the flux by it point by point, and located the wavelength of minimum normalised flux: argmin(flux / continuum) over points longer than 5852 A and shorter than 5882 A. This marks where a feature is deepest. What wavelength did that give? 5856.16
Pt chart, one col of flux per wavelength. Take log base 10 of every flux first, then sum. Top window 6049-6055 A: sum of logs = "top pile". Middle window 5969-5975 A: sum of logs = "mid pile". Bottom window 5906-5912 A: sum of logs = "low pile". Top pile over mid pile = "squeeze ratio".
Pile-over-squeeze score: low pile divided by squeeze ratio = 1.76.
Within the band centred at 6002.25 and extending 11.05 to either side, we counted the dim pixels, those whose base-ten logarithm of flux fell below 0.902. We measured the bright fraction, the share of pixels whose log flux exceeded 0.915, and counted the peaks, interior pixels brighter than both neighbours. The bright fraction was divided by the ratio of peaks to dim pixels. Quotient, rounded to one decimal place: 0.6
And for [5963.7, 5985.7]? 0.7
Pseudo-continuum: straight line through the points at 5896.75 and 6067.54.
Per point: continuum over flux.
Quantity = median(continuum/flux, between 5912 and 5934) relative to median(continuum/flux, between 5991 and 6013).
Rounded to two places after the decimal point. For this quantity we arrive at 0.87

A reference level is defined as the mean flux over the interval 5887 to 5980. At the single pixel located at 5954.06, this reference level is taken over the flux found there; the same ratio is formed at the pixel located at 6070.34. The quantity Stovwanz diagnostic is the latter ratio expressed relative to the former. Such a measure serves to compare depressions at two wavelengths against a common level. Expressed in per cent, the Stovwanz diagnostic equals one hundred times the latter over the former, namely 98.2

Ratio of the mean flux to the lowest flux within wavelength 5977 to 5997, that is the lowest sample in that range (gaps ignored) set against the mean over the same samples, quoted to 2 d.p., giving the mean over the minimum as 1.17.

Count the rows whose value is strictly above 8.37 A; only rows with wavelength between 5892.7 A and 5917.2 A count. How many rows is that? 0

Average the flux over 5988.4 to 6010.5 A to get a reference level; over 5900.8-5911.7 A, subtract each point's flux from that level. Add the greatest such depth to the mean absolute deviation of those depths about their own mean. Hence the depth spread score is 0.34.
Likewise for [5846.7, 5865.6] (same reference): 0.46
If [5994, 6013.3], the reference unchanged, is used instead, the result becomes 0.43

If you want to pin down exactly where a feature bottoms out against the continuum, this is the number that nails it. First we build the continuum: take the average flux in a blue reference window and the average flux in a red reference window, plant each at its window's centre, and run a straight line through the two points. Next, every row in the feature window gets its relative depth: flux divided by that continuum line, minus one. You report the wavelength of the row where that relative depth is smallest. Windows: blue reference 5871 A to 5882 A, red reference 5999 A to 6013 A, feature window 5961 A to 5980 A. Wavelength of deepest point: 5970.53 A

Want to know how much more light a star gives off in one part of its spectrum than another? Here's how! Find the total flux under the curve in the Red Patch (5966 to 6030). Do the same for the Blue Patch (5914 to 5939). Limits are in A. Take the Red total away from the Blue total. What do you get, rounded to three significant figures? -311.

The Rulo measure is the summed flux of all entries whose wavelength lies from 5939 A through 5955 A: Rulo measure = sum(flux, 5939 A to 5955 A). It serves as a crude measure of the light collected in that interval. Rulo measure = 49.9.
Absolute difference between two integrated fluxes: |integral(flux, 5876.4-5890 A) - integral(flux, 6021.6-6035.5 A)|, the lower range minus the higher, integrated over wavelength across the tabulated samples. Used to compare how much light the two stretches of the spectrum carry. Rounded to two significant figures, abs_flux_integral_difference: 10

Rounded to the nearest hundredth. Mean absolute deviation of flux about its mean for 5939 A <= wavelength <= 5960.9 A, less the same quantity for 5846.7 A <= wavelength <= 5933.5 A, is -0.35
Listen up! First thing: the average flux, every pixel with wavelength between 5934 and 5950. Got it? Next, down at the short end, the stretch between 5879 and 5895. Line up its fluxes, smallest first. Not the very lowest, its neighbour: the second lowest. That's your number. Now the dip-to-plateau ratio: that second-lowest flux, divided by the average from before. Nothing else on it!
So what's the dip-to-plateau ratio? 0.759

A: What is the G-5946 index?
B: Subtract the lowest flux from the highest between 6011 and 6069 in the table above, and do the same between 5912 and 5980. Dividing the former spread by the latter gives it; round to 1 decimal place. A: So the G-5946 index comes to 1.7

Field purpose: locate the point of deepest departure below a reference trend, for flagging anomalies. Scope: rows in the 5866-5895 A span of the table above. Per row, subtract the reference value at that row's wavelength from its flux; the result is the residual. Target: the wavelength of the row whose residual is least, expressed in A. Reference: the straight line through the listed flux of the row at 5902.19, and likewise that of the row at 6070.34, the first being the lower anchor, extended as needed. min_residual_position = 5888.61 A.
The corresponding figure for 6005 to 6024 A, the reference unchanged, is 6014.69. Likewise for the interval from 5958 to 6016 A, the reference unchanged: 5992.57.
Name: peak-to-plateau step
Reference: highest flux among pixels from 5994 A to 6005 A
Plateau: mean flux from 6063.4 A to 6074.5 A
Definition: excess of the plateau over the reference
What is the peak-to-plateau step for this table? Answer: 0.3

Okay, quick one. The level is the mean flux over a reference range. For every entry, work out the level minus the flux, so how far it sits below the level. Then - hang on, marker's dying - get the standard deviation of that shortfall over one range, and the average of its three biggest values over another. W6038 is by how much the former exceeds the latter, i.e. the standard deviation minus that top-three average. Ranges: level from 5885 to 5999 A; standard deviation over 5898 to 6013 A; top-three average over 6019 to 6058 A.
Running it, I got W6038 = 0.3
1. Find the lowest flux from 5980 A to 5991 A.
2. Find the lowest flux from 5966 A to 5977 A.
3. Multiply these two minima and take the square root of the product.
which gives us 7.85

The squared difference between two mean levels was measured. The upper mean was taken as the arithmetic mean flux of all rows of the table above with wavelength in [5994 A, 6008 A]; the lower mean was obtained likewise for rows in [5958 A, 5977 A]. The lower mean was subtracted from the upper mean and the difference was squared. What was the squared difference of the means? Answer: 0.08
